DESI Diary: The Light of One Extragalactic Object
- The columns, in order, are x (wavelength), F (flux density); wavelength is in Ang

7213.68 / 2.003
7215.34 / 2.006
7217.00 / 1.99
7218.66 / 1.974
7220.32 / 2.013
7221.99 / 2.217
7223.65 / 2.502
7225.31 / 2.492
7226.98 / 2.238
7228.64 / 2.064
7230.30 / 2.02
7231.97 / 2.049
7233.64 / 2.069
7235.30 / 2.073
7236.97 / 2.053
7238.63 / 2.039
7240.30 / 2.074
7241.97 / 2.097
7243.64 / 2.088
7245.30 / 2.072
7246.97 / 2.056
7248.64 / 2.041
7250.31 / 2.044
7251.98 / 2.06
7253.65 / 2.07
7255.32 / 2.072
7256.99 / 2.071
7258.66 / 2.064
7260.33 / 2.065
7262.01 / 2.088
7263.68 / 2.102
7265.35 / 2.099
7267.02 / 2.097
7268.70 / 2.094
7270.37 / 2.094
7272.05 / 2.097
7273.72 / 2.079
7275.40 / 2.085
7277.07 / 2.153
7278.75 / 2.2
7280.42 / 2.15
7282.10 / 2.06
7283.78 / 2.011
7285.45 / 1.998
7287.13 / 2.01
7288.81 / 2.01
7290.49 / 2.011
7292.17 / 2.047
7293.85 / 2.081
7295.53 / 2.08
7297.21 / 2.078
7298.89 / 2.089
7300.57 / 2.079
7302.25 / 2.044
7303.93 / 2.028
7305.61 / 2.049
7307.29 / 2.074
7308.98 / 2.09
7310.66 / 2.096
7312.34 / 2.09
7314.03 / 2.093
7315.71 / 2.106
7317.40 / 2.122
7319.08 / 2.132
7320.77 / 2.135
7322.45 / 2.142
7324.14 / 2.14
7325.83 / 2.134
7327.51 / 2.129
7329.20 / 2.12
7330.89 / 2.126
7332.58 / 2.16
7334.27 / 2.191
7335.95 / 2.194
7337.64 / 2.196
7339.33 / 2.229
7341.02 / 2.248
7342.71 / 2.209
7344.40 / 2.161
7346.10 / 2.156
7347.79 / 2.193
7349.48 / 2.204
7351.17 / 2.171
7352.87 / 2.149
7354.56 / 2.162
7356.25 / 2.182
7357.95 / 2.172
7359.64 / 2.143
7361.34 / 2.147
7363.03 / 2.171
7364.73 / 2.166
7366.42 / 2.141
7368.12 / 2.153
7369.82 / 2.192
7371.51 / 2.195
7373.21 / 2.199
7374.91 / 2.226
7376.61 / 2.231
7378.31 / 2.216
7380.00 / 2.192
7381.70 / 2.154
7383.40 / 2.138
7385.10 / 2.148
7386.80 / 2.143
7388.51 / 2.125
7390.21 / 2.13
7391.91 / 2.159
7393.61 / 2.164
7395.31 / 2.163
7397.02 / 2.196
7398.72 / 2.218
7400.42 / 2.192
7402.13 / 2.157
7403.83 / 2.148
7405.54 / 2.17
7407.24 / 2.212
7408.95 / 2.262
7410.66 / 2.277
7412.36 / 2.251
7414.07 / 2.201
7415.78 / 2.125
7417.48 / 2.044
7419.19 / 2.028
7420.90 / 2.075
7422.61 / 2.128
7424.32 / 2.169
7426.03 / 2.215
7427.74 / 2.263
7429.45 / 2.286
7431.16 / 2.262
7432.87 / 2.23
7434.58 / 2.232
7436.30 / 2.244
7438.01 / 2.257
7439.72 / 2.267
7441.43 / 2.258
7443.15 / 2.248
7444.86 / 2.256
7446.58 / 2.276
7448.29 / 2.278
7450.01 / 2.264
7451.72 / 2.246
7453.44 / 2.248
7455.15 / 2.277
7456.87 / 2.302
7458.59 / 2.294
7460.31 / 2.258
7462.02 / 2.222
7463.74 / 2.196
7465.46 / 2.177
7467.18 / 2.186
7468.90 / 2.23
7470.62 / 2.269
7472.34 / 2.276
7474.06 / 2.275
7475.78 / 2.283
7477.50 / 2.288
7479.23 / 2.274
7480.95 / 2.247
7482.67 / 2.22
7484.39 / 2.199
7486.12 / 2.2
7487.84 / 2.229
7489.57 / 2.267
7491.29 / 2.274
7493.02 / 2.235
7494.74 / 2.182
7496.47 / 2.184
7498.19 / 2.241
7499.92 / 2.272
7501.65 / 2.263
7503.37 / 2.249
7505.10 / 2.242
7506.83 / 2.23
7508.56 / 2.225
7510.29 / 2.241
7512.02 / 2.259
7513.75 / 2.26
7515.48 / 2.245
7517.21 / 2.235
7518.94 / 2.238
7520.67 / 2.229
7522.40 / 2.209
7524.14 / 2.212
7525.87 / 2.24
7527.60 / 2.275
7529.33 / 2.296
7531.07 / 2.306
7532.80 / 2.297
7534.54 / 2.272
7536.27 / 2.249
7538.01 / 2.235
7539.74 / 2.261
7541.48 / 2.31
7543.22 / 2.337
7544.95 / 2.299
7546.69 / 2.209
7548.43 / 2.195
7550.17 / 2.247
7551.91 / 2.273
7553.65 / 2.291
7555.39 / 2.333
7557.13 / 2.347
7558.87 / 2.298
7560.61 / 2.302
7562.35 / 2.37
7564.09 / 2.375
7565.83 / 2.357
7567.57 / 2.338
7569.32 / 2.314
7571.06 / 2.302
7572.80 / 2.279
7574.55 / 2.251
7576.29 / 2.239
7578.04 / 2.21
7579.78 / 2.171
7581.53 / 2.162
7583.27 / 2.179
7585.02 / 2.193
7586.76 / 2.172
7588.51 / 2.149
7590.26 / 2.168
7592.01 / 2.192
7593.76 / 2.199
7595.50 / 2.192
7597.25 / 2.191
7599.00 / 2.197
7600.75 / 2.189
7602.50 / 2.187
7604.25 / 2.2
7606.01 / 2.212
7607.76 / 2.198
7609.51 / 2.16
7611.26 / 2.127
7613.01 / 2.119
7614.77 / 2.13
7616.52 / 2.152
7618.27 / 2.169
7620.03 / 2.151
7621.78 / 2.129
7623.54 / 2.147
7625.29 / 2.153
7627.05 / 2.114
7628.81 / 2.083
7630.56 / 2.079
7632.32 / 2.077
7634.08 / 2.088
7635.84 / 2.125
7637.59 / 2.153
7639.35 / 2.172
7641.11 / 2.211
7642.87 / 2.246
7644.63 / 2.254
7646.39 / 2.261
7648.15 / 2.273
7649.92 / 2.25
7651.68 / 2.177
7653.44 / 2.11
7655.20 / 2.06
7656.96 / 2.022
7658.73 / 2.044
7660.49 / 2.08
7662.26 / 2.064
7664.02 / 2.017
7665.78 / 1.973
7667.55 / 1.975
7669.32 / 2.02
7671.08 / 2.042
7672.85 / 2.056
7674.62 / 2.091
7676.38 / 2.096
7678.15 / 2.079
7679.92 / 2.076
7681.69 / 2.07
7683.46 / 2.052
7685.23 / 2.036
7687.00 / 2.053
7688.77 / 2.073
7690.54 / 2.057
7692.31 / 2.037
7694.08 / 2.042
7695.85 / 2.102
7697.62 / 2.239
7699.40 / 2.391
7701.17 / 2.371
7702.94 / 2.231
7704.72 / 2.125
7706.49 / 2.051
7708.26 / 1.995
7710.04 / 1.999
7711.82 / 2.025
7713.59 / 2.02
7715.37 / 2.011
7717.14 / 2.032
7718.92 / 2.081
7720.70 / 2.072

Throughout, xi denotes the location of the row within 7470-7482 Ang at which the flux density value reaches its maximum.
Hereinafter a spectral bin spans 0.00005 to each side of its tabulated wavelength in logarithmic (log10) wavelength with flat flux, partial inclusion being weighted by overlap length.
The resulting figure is 7477.50 Ang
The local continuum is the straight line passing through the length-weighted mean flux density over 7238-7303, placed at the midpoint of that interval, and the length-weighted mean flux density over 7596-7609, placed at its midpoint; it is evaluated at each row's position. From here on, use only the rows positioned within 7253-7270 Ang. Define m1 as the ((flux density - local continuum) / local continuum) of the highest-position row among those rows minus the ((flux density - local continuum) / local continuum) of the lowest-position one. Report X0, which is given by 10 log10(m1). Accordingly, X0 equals -20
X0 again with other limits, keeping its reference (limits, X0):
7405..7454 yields -16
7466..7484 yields -19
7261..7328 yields -21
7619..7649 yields -13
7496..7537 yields -16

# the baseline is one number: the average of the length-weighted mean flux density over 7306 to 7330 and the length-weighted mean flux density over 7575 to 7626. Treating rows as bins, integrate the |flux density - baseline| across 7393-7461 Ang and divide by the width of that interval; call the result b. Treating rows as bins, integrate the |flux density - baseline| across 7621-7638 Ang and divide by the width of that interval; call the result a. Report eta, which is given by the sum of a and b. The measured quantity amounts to 0.12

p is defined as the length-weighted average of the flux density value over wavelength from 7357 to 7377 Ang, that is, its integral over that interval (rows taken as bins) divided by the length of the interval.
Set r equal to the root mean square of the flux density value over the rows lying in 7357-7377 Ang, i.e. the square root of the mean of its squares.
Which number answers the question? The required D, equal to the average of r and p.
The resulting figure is 2.18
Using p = 2.18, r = 2.18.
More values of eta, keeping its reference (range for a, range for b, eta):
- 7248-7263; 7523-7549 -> 0.20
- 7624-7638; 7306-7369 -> 0.07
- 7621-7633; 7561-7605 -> 0.12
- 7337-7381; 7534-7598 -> 0.15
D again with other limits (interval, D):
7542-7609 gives 2.25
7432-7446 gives 2.25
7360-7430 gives 2.17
